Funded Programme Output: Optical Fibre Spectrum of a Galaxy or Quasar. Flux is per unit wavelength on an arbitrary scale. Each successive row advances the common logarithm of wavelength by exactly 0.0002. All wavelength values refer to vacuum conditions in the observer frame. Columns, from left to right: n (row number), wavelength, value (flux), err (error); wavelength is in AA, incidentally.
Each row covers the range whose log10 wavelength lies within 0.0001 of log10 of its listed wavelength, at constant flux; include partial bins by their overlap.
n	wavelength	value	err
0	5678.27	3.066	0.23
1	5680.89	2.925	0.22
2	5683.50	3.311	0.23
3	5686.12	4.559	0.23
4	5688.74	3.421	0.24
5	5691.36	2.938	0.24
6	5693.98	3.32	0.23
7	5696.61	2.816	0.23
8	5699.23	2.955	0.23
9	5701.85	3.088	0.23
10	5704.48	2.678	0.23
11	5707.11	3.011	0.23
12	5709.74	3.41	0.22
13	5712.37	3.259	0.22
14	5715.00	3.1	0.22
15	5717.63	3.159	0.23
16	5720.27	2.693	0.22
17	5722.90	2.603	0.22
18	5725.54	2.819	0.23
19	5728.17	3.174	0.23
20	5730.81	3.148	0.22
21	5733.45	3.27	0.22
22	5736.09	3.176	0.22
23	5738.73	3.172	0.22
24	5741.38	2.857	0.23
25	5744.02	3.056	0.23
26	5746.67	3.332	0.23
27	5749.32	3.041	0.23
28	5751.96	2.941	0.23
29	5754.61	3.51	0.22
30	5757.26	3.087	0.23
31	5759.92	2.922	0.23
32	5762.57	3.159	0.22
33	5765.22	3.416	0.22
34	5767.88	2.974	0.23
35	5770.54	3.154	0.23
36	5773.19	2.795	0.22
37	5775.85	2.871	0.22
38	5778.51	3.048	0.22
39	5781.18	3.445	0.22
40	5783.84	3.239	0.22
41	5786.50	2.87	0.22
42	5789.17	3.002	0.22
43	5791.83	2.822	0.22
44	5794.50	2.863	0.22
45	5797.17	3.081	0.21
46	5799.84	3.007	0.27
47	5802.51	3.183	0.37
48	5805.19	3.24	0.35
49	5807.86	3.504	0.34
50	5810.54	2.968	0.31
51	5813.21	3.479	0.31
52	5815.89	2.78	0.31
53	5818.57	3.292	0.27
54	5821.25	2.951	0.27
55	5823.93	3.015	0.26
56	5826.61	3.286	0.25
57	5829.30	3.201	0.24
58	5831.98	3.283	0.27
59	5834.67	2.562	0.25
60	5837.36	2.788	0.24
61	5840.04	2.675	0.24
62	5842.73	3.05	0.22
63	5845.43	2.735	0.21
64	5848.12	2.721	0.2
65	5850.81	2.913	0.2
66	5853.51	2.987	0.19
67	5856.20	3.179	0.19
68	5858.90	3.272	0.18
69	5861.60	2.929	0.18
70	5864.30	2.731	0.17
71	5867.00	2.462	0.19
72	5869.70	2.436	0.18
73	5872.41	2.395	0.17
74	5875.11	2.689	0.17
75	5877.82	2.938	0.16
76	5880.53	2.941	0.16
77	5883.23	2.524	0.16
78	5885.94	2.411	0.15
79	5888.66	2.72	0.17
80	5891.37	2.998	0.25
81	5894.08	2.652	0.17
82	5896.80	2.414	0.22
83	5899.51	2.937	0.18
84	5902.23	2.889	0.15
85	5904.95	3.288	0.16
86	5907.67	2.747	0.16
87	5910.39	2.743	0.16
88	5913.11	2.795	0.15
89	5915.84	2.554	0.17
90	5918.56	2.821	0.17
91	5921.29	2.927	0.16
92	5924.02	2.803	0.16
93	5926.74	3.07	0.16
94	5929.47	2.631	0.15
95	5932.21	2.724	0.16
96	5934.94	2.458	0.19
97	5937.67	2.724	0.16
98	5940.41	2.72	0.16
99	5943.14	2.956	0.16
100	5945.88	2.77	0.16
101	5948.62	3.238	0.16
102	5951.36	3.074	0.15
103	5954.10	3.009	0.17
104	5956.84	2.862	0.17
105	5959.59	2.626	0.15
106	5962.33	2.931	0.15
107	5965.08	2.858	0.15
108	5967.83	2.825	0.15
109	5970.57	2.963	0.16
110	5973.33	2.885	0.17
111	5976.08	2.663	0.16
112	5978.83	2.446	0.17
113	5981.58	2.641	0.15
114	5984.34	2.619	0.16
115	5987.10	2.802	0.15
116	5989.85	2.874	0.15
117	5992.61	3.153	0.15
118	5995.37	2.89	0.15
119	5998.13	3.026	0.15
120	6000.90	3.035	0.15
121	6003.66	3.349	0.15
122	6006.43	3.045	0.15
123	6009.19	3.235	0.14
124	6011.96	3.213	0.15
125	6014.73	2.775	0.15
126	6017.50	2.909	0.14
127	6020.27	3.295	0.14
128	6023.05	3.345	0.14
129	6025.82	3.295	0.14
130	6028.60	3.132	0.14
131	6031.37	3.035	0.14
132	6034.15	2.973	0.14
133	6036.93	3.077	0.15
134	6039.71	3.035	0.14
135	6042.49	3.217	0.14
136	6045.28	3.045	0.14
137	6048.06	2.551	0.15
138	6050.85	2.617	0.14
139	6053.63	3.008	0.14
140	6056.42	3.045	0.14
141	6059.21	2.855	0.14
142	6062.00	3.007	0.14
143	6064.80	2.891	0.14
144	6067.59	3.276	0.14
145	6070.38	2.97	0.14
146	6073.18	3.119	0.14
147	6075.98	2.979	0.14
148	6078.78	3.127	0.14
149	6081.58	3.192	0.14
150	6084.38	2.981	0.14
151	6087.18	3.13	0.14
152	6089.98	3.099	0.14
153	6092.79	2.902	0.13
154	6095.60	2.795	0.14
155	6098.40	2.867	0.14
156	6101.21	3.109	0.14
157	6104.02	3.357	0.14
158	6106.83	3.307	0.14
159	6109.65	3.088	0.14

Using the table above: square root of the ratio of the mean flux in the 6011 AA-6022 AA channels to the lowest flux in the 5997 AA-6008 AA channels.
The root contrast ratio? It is 1.004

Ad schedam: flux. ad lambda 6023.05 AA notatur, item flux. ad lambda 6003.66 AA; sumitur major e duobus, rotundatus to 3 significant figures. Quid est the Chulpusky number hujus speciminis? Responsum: 3.35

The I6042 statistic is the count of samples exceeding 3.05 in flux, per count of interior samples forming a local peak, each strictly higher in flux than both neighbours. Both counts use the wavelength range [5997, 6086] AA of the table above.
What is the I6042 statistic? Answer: 1.3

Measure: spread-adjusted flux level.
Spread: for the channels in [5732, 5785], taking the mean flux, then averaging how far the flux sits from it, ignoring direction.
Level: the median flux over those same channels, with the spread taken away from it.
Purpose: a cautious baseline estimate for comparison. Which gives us 2.96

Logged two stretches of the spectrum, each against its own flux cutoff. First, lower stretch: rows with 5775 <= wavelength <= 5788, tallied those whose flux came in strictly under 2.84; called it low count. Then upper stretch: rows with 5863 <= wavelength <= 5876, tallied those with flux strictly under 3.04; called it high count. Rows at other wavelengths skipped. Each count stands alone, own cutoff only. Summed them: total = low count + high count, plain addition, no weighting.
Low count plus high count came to 5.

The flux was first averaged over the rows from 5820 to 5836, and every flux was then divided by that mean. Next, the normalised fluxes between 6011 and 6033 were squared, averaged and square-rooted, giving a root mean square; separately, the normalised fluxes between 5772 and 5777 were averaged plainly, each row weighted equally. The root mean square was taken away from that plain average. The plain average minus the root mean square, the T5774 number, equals -0.10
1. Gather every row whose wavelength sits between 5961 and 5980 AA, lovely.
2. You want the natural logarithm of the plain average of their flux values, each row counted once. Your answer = 1.03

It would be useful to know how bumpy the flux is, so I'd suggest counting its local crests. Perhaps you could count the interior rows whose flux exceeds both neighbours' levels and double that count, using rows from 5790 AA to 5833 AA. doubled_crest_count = 10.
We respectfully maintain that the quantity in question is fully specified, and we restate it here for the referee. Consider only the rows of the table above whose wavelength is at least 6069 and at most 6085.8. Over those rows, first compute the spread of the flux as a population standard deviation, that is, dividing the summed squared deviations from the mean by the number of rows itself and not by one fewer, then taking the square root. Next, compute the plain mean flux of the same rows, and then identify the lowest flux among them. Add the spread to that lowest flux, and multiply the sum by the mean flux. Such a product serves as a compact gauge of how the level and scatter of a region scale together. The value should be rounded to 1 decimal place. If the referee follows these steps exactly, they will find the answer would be 9.4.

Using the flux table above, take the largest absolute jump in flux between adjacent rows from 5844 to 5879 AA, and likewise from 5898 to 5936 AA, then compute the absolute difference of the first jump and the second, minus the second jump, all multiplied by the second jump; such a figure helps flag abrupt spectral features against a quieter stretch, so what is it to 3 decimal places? -0.186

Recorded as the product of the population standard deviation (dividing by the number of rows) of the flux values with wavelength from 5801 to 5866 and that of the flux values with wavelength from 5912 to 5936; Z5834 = 0.045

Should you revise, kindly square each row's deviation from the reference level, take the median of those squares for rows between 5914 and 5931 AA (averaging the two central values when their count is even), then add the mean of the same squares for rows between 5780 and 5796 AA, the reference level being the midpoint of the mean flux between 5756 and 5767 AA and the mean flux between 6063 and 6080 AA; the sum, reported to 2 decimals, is 0.14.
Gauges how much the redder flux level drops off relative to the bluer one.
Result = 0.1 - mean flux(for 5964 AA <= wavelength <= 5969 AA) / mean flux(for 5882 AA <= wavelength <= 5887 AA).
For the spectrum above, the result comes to -1.05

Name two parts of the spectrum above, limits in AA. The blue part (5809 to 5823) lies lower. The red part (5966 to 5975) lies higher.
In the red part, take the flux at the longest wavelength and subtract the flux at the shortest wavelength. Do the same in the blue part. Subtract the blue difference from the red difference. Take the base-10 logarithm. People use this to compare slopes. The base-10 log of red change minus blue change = -1.1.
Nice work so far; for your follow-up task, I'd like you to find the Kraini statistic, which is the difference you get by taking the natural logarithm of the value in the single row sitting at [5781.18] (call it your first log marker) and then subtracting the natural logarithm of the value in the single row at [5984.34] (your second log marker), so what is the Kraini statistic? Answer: 0.27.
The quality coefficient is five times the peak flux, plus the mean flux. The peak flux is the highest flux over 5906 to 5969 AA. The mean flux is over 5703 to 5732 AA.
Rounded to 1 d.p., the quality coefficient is 19.2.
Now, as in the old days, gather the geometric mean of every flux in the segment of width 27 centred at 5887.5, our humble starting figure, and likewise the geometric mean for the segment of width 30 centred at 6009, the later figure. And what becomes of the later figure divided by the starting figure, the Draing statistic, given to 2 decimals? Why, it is 1.14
